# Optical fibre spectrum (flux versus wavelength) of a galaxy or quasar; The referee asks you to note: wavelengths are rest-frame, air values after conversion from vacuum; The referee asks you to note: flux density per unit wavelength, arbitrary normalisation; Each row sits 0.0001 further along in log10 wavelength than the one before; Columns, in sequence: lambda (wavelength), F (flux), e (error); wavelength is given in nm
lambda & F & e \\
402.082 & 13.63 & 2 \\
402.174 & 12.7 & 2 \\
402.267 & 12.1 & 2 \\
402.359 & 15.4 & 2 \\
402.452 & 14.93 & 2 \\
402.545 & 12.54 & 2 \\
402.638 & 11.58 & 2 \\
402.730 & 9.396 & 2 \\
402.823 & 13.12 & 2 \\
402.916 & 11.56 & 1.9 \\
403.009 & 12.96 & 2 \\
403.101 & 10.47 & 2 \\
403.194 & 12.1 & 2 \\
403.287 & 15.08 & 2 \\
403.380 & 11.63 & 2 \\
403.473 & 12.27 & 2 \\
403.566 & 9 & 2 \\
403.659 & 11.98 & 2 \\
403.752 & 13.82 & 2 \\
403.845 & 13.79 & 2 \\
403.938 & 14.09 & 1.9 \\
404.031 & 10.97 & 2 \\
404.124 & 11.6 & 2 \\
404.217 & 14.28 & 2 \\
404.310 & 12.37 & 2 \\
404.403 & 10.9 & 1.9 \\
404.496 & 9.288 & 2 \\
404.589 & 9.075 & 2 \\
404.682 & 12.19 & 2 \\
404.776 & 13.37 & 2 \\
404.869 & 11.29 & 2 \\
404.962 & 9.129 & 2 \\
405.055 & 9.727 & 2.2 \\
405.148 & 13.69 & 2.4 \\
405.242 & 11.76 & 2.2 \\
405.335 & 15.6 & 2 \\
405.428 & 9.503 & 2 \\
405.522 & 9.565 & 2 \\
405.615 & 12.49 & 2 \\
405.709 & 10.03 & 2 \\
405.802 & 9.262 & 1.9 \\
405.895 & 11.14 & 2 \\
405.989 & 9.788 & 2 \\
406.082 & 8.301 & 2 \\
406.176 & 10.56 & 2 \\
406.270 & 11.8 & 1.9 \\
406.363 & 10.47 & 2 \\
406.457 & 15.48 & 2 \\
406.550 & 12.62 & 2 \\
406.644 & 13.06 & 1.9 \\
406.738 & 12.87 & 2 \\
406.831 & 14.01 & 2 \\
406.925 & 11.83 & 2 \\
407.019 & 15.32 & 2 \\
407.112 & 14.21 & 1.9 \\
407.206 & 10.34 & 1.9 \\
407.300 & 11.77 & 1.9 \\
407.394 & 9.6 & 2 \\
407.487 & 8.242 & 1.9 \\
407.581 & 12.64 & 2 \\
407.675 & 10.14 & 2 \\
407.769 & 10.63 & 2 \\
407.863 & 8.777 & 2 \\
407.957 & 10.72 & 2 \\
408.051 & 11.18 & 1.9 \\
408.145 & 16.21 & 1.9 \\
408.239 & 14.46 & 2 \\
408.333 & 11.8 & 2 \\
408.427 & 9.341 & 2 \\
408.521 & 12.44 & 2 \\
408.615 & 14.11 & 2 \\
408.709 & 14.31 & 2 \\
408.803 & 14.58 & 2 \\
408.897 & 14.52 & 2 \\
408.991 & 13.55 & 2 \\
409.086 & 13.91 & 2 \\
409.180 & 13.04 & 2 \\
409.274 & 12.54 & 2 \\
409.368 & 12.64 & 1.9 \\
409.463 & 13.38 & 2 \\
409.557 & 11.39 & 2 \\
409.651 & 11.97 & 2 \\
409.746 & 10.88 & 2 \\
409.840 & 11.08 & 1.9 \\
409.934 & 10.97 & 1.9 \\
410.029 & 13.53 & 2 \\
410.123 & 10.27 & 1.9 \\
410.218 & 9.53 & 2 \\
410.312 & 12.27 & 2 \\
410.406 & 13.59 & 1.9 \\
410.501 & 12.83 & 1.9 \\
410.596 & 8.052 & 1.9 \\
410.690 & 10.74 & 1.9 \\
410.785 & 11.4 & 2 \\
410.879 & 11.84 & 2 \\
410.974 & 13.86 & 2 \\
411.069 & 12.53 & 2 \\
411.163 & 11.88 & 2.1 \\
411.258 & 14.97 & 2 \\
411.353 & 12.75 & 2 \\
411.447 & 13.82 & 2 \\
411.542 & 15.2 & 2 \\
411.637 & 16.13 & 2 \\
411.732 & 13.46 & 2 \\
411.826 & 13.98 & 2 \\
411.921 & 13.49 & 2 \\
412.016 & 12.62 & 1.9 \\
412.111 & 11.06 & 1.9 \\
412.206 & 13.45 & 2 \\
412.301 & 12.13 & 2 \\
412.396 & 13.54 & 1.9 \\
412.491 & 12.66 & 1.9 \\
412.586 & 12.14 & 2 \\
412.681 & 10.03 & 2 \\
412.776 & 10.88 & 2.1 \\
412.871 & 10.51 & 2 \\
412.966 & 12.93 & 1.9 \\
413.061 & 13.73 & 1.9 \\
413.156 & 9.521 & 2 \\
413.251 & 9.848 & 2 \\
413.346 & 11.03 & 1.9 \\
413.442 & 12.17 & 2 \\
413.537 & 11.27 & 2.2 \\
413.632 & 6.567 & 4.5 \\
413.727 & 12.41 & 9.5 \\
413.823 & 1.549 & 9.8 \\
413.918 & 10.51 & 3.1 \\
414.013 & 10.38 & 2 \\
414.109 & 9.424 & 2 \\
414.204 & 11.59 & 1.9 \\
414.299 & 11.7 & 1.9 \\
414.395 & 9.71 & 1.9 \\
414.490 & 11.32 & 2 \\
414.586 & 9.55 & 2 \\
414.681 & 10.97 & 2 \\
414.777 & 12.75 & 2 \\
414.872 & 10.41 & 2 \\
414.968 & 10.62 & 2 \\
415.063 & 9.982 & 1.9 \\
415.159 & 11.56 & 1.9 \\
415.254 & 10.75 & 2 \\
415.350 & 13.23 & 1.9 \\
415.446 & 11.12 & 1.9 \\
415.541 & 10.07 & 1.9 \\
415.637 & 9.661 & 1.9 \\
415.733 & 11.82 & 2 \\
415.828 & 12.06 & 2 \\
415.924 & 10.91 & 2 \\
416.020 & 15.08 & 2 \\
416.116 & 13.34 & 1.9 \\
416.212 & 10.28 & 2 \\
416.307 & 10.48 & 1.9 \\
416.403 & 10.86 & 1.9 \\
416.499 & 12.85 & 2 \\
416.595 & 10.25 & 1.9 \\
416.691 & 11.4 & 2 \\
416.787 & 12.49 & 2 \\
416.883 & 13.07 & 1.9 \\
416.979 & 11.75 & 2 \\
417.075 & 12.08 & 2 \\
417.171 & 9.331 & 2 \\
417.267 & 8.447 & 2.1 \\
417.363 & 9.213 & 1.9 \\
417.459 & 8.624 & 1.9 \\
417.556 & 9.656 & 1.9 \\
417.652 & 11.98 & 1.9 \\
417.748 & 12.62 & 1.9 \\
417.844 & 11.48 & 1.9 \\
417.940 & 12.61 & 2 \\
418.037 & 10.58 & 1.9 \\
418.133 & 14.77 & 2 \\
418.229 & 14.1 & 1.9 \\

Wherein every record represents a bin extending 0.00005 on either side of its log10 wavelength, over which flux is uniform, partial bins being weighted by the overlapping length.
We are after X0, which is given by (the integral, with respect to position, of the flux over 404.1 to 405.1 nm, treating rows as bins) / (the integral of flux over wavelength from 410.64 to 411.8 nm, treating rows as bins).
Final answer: 0.73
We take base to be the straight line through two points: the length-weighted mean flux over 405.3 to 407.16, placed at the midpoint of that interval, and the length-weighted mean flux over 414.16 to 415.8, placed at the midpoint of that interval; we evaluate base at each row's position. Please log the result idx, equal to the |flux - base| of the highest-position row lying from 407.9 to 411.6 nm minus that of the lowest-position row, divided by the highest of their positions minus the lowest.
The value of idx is 0.8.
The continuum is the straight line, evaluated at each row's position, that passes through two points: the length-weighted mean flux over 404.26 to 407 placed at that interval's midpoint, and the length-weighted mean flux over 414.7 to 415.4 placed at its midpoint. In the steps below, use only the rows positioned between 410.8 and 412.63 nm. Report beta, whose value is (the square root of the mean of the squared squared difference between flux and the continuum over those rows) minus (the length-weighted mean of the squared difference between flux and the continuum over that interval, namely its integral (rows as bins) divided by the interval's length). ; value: 2.7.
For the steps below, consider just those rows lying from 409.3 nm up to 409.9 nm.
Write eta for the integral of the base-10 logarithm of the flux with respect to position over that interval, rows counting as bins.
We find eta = 0.645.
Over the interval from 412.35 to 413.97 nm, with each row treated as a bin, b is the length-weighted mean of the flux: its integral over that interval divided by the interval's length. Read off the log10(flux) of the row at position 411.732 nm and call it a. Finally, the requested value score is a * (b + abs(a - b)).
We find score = 22.8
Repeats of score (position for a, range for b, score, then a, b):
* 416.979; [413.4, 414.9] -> 20.5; 1.07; 10.1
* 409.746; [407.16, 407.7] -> 20.6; 1.04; 10.5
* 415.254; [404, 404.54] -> 22.9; 1.03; 11.6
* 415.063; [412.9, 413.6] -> 21.7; 1.00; 11.4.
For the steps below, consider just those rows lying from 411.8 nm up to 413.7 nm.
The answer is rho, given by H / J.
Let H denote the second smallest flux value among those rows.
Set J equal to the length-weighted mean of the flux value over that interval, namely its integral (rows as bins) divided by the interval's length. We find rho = 0.817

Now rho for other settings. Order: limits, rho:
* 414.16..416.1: 0.857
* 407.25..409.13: 0.723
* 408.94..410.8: 0.802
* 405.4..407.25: 0.795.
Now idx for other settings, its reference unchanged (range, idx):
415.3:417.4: -0.4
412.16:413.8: -0.6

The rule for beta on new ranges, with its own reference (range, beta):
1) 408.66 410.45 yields 1.3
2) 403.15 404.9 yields 1.5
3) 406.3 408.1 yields 2.3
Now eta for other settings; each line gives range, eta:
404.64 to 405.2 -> 0.592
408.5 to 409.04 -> 0.618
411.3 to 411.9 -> 0.691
